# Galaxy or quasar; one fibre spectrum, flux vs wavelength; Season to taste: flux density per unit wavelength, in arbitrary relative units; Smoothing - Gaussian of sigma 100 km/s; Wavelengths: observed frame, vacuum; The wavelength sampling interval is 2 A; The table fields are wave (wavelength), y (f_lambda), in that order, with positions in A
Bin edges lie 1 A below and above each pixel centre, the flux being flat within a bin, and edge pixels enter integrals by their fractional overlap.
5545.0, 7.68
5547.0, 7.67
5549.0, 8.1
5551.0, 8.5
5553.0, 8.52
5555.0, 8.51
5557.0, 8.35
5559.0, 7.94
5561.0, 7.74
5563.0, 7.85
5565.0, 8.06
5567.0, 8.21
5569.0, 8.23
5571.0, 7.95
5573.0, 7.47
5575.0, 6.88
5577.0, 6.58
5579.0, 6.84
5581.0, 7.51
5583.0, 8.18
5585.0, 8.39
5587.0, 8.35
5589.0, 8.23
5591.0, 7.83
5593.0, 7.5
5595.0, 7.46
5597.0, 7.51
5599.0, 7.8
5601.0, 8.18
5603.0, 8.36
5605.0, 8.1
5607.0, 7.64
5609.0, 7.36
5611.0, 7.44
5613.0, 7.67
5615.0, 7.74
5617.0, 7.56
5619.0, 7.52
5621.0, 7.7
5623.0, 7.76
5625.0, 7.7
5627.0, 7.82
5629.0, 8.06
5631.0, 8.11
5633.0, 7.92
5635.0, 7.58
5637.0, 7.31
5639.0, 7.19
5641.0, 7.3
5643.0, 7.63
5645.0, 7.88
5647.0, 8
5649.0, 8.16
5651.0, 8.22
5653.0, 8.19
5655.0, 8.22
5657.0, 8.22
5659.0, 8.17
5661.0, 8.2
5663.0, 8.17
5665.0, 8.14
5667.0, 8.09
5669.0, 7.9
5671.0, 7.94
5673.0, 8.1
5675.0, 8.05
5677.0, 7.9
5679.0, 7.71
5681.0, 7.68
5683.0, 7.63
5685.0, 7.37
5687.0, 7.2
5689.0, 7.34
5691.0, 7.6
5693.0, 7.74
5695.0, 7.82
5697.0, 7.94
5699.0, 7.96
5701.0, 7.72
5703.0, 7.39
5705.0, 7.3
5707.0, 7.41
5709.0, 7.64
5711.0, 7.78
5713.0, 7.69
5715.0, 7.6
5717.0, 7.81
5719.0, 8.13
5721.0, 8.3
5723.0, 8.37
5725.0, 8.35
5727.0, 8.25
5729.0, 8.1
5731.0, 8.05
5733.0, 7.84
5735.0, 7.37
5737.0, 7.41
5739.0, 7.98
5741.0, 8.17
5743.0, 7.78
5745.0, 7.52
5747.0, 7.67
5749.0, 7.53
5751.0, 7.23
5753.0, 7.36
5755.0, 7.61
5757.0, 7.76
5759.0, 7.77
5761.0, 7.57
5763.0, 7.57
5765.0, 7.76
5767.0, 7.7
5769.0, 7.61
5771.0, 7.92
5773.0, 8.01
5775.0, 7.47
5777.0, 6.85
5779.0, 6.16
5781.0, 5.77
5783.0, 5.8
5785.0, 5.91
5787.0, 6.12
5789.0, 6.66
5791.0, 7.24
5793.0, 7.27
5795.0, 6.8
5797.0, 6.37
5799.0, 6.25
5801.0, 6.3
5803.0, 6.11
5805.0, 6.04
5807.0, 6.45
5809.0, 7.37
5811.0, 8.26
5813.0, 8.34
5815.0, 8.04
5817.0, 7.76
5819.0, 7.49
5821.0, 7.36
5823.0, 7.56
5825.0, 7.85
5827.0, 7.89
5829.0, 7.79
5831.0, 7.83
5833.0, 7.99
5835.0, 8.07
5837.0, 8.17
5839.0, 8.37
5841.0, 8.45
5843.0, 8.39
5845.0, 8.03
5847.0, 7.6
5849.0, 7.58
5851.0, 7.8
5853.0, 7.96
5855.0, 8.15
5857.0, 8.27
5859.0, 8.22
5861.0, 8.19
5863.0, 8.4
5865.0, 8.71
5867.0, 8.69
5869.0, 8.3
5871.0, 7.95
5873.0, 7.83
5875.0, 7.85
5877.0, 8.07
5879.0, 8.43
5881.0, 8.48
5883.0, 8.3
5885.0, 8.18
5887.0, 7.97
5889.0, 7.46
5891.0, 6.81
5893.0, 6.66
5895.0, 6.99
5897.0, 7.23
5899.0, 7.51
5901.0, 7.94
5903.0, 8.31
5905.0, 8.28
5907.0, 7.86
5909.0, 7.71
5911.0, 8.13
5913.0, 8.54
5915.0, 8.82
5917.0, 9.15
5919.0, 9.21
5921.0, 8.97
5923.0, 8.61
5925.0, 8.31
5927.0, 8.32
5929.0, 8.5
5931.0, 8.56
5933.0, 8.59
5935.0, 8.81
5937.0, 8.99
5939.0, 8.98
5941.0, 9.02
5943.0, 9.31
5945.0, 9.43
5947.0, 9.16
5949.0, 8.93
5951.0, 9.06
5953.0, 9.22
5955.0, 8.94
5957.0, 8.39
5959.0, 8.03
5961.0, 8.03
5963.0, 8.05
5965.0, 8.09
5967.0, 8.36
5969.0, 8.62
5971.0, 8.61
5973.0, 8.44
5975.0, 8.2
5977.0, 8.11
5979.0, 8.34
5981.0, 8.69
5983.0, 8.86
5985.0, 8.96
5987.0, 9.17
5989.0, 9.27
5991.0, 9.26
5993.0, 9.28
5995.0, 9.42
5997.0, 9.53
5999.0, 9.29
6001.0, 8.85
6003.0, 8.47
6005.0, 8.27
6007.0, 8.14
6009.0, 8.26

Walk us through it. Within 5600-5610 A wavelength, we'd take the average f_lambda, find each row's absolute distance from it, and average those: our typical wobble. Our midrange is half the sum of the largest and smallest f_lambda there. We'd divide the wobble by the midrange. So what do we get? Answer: 0.044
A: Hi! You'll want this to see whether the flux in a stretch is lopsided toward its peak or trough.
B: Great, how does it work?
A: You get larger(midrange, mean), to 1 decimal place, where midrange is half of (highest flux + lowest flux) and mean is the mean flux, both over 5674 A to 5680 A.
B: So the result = 7.9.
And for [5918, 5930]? 8.8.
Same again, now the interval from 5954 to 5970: 8.5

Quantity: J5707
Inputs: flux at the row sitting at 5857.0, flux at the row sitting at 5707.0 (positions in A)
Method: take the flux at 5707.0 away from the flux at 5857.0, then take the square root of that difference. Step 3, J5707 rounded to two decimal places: 0.93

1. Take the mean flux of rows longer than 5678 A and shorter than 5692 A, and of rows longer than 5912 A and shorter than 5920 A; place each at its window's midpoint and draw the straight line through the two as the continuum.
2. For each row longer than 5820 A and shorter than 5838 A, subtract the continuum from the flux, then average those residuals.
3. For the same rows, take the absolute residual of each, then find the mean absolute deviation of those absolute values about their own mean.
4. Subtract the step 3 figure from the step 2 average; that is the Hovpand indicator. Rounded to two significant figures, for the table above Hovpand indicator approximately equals -0.72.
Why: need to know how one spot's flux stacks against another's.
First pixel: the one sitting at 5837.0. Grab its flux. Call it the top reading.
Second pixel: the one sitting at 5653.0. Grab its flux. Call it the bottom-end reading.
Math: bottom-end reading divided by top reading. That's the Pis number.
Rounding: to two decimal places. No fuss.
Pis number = 1.00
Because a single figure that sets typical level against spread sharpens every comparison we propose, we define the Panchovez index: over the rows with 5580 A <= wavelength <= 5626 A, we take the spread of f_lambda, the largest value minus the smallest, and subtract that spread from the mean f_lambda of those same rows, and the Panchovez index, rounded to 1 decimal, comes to 6.8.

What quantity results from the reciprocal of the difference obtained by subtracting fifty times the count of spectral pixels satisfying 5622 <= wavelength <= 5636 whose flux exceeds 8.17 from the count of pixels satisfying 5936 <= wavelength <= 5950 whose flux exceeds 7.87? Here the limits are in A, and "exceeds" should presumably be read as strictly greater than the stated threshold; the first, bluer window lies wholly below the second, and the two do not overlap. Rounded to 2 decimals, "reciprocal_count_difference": 0.14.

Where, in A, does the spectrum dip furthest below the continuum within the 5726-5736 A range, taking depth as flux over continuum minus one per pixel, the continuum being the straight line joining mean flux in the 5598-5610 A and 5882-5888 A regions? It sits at 5735.0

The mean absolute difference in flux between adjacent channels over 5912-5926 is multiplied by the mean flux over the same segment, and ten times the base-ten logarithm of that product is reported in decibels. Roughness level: 4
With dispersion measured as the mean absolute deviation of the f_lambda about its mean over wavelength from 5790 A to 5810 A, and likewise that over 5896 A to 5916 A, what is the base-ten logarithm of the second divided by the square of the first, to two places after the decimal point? 0.30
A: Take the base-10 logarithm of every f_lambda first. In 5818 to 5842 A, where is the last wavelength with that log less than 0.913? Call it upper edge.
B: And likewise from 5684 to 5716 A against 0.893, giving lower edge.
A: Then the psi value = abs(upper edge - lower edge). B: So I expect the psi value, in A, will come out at 122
